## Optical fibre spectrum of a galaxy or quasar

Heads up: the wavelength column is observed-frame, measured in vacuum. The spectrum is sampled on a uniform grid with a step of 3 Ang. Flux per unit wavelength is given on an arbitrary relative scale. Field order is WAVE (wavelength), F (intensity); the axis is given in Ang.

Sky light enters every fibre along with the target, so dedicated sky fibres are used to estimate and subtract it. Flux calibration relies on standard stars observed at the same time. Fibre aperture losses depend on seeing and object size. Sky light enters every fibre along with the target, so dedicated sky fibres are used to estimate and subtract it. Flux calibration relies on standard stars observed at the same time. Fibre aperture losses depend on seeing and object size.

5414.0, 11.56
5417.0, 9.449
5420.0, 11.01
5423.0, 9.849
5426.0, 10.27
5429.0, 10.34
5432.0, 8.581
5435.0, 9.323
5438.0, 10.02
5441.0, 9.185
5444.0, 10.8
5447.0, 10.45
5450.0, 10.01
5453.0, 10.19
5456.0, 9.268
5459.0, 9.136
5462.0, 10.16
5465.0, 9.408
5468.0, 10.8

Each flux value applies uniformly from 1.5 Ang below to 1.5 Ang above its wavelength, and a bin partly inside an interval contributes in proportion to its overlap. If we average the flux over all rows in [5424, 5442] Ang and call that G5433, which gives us 9.6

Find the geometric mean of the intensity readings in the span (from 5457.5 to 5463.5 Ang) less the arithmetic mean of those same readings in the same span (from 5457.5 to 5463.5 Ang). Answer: -0.014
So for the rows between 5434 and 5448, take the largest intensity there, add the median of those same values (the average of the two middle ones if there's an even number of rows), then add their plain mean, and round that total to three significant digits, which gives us 30.8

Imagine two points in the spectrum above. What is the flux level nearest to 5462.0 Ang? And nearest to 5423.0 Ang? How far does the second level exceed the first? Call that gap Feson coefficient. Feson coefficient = -0.3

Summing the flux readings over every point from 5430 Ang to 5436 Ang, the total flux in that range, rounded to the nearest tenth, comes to 17.9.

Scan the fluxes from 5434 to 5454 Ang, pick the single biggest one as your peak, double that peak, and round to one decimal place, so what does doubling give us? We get 21.6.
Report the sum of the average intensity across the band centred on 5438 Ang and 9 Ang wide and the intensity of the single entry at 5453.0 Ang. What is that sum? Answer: 19.7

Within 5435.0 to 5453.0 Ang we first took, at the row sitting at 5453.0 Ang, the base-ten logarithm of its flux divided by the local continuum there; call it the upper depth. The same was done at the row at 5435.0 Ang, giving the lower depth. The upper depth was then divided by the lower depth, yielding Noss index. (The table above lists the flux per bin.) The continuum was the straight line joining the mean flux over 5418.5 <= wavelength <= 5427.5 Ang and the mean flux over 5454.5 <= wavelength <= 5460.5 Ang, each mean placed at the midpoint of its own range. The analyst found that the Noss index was -1.3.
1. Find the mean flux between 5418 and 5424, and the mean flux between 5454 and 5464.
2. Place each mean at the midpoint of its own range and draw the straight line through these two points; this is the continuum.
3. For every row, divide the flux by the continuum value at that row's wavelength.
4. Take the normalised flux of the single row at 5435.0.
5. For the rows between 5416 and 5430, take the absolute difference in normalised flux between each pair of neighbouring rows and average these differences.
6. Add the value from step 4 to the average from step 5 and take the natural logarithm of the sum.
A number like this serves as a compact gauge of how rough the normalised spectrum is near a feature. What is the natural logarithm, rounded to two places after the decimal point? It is 0.00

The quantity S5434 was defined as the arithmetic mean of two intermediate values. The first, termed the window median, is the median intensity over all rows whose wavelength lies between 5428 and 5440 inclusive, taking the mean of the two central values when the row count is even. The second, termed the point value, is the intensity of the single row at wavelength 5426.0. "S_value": 10.0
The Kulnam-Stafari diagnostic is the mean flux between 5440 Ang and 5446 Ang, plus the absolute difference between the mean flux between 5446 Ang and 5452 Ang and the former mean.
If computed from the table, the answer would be 10.2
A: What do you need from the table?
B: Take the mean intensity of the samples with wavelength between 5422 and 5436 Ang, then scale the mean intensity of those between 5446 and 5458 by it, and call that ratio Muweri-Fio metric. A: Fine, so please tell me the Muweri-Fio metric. 1.03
